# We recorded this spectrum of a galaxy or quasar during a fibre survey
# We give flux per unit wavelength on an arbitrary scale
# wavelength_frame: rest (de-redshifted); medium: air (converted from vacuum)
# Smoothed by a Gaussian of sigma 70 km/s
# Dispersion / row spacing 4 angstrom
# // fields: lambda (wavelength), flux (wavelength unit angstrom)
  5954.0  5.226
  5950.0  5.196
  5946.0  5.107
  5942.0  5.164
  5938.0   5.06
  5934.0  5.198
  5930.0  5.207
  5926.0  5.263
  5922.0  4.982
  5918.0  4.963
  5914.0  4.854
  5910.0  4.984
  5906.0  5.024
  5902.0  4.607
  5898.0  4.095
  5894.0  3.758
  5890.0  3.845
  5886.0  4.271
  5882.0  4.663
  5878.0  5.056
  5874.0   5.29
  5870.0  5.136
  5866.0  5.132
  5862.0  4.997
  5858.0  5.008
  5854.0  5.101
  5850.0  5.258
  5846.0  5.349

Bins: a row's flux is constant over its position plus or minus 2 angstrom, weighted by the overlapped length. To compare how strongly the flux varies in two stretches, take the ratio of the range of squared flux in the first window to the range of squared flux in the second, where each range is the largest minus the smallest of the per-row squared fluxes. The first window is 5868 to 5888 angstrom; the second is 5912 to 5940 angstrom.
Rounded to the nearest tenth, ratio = 2.4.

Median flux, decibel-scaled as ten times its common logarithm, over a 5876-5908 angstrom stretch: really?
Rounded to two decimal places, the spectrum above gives 6.47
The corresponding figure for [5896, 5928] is 6.97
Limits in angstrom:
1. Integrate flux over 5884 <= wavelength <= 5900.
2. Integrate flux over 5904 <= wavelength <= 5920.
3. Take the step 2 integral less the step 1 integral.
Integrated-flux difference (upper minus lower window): 15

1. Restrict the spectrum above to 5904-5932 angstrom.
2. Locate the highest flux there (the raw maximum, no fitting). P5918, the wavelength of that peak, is 5926.0 angstrom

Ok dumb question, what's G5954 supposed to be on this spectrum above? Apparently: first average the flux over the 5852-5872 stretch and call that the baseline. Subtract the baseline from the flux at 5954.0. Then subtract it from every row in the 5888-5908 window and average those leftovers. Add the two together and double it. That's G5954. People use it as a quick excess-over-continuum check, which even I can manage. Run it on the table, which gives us -1.3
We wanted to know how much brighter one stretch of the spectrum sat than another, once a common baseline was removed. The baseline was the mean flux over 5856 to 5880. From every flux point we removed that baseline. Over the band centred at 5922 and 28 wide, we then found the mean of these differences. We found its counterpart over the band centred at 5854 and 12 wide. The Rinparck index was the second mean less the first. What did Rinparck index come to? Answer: 0.1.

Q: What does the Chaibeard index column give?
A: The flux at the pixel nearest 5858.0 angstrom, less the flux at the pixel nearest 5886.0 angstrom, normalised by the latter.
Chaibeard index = 0.17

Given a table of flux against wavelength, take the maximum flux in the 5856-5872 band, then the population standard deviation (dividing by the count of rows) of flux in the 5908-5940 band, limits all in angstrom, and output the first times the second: 0.7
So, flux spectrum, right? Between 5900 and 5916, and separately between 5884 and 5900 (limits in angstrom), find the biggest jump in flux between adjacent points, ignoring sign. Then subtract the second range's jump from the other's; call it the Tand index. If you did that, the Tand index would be -0.01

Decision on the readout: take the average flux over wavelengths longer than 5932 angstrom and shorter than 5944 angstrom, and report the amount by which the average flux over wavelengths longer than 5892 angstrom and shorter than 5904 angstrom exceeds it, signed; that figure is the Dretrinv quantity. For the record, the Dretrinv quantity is -1.0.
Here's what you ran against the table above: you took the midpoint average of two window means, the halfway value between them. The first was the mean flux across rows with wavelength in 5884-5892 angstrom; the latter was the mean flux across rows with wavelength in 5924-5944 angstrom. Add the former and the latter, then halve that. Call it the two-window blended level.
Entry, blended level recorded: 4.62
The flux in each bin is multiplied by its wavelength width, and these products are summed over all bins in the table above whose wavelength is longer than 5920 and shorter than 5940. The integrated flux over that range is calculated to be 103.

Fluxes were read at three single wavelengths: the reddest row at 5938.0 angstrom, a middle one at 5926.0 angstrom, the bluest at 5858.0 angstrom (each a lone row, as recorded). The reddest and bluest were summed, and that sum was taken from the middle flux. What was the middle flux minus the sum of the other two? -4.8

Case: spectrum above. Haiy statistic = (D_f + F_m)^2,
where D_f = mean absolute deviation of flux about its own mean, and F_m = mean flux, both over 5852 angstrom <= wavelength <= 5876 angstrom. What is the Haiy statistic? 26.9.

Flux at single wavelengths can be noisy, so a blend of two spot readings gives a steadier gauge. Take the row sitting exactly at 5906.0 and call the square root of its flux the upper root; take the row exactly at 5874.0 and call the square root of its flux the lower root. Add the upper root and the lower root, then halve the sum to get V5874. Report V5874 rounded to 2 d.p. 2.27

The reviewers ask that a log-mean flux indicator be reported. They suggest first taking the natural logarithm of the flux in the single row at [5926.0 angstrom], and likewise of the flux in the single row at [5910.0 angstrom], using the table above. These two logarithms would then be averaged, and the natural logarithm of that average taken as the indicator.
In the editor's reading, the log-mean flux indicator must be 0.49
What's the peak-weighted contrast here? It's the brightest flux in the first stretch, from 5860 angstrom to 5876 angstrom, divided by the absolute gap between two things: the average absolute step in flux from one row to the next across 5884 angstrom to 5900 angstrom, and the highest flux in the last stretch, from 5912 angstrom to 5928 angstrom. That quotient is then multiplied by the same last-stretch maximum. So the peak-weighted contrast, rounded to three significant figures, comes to 5.59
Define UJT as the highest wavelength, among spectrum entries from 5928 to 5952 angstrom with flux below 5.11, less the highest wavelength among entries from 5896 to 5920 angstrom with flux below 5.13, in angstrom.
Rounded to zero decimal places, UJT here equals 28 angstrom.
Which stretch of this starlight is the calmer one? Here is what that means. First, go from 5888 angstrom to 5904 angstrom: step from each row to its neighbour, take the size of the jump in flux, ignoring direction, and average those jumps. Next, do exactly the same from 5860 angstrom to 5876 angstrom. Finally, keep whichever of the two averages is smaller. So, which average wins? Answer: 0.098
